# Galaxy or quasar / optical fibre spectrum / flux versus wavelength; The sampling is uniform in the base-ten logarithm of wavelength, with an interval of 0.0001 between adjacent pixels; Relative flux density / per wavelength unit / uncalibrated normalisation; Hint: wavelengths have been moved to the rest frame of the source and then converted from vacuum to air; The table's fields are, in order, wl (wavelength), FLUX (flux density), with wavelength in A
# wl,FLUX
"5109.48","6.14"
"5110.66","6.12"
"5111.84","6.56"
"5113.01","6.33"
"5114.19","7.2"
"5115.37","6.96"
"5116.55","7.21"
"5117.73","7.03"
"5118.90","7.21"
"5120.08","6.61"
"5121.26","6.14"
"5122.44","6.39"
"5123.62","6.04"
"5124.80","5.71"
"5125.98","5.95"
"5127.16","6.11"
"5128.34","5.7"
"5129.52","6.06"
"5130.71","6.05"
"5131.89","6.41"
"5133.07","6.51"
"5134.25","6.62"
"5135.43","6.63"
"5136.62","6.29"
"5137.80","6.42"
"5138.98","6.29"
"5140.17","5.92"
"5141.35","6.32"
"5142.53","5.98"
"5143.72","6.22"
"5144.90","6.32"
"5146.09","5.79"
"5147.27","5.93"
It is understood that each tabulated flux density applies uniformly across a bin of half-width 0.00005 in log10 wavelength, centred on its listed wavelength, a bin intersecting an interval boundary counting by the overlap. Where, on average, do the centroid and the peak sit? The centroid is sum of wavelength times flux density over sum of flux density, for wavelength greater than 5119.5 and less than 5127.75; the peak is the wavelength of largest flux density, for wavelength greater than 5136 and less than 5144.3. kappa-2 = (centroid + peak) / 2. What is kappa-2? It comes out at 5130.7 A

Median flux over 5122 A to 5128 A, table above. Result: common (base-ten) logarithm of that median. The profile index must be 0.781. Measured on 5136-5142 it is 0.799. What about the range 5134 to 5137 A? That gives 0.821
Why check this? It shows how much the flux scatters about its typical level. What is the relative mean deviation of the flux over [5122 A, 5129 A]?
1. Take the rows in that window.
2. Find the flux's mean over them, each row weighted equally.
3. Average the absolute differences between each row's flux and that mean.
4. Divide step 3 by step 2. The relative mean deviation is 0.033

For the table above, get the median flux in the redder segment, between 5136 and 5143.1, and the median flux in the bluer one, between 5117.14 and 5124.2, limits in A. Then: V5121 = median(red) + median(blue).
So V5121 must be 12.79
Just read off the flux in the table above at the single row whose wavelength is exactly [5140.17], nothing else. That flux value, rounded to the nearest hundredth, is 5.92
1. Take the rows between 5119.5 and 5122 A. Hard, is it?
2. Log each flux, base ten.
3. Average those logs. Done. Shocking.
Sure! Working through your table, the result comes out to 0.804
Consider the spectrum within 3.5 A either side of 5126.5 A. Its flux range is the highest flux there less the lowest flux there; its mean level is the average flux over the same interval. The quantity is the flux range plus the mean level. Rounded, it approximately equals 6.3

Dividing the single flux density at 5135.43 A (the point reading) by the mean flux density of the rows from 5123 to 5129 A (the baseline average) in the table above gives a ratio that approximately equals 1.12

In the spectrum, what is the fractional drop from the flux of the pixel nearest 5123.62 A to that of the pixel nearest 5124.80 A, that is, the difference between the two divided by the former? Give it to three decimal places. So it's 0.055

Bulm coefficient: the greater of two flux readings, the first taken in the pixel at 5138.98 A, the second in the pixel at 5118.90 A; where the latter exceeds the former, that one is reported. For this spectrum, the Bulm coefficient 7.21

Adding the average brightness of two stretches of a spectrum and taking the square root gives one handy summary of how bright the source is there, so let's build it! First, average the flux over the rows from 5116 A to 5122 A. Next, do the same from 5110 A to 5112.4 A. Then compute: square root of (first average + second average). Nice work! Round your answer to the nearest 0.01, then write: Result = 3.63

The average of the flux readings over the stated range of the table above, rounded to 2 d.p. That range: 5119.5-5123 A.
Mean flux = 6.38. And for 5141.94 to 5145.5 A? 6.17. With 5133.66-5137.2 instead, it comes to 6.51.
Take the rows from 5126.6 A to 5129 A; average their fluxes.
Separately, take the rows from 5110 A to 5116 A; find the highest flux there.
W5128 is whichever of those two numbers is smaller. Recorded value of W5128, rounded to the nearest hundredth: 5.91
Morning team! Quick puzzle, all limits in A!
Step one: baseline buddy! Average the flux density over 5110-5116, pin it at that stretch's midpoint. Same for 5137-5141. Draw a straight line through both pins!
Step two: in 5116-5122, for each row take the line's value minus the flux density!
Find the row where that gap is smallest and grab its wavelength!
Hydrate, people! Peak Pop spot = 5118.90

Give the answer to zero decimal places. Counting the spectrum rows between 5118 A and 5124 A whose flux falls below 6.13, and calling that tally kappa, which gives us 1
